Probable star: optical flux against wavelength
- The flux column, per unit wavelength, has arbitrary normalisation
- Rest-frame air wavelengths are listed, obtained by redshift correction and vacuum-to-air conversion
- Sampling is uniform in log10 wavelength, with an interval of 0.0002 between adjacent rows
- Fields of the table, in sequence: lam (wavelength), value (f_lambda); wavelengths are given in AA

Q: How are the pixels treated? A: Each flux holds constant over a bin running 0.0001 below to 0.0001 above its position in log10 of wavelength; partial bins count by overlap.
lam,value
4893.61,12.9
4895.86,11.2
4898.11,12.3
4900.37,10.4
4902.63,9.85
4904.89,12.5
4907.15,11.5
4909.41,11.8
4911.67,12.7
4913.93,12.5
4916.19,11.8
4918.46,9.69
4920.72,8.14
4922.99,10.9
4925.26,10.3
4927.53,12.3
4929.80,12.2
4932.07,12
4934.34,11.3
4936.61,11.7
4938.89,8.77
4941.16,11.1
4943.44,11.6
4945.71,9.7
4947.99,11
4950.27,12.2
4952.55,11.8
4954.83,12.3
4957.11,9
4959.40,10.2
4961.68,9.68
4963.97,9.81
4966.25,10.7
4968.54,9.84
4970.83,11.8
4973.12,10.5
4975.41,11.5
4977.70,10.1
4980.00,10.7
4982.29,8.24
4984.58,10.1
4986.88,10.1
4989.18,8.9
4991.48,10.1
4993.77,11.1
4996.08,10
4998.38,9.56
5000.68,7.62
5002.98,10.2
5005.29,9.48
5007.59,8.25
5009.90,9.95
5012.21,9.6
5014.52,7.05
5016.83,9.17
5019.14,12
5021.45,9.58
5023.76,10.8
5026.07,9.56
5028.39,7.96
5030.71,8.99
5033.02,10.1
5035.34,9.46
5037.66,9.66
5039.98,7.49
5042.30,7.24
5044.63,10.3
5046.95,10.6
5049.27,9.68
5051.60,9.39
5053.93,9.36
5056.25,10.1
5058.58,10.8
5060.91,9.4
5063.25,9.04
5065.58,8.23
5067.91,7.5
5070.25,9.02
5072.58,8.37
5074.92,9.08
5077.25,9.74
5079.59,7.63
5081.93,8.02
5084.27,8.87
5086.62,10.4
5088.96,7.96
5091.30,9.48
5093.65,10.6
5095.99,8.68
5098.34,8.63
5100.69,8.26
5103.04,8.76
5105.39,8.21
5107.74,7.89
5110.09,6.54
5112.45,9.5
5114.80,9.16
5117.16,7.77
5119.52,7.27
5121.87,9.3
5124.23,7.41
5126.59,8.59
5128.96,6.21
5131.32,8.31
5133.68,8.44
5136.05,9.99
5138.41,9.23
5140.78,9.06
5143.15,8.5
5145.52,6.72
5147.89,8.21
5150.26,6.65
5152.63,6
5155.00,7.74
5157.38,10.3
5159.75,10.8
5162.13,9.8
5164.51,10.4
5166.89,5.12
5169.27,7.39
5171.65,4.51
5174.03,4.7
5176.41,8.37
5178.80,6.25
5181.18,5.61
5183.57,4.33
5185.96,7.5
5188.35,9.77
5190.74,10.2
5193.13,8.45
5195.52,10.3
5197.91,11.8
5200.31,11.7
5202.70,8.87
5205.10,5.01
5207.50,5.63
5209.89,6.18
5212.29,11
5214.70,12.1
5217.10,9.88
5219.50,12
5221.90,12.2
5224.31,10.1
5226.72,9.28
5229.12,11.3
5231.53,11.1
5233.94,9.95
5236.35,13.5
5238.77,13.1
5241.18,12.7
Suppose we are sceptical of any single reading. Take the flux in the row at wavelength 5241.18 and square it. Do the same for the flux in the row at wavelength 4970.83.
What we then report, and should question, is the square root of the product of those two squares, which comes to 150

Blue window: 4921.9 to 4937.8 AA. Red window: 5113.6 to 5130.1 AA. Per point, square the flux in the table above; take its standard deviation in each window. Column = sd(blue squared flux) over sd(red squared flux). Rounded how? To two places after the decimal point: 0.95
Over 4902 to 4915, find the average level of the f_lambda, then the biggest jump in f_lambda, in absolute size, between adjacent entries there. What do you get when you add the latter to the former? 14.5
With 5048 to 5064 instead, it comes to 11.1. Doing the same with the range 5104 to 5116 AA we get 11.2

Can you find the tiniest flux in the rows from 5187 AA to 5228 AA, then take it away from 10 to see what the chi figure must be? 5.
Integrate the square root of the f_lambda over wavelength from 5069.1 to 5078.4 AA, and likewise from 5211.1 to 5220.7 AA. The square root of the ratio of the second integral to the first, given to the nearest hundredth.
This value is 1.07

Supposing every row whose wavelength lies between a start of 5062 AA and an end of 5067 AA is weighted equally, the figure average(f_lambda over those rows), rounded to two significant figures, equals 8.6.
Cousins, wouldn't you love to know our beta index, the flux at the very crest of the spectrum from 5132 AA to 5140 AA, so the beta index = 9.99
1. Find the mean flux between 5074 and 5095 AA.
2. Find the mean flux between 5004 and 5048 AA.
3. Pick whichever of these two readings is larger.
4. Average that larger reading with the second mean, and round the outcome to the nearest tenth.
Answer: 9.3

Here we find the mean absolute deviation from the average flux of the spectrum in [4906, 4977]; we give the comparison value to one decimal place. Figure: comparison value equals 1.0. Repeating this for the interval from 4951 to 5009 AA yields 0.8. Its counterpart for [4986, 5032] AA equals 0.9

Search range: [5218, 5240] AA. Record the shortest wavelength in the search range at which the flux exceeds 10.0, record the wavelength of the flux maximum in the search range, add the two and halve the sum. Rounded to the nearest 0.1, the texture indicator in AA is 5227.9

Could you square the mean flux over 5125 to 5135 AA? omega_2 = 62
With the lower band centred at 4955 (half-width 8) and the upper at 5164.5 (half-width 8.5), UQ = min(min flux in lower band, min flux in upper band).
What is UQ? 4.5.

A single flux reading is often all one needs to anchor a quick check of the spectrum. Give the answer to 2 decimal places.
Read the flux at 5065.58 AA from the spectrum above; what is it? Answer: 8.23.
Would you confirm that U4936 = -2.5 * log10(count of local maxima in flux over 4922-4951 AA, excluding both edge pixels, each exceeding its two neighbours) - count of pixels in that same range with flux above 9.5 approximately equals -13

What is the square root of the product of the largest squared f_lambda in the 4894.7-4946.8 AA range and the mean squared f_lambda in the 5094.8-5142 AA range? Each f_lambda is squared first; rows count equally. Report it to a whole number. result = 107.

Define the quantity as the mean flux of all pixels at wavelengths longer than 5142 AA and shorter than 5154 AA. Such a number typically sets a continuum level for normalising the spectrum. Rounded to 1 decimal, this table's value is 7.2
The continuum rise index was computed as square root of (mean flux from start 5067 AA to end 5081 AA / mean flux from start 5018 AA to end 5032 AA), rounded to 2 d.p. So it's 0.93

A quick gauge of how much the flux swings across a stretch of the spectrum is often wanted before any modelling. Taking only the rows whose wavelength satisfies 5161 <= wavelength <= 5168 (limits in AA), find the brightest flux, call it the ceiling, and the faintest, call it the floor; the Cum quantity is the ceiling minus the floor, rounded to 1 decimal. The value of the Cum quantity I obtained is 5.3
